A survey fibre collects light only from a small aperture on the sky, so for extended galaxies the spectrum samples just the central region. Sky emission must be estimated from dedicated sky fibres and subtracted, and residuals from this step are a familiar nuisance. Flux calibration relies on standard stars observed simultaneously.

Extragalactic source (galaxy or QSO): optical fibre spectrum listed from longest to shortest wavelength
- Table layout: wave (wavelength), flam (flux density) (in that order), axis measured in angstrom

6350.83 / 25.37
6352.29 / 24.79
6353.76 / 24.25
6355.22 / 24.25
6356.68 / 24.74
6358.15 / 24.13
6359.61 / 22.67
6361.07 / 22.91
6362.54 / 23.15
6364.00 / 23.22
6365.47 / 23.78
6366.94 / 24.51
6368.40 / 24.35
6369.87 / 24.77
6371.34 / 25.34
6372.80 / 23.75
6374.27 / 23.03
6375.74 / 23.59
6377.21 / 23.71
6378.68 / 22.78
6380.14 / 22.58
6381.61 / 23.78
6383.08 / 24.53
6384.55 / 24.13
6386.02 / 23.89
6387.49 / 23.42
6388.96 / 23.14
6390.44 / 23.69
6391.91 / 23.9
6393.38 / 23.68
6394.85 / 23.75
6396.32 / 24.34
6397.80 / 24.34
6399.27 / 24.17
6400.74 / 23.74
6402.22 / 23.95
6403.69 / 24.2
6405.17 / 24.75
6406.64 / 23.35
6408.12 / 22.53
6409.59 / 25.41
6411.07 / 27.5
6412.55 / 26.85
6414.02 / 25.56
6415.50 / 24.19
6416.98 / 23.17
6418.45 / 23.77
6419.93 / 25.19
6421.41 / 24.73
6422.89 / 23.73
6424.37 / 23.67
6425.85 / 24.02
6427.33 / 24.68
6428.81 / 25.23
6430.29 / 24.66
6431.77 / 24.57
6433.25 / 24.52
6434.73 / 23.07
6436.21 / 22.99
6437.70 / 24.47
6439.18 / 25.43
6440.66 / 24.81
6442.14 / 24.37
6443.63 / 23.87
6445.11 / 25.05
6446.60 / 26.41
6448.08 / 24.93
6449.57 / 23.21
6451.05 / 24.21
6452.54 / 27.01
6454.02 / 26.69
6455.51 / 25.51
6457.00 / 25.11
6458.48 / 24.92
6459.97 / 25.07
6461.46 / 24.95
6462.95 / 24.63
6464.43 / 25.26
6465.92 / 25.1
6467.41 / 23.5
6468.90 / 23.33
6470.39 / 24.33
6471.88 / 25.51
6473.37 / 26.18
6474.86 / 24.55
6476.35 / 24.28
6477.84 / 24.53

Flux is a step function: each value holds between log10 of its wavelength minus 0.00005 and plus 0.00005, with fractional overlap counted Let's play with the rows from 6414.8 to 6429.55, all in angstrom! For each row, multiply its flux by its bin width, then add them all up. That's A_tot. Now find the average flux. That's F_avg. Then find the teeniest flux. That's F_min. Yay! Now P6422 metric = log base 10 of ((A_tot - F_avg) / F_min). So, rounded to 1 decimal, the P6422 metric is 1.2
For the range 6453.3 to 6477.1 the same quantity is 1.4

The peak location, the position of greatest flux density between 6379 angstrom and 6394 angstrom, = 6383.08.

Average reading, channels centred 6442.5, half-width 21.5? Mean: 24.7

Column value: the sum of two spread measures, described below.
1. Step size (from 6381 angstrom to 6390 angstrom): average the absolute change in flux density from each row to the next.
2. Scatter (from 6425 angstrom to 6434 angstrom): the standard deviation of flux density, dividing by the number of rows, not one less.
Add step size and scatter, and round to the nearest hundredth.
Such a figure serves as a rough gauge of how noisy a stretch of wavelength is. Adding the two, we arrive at 0.78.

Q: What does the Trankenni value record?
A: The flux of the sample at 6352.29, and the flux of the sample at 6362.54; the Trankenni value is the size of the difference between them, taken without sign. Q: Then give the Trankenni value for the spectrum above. 1.6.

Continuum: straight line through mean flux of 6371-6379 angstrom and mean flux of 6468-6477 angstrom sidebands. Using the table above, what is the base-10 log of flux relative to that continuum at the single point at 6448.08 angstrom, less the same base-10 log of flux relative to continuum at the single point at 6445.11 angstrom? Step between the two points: -0.0026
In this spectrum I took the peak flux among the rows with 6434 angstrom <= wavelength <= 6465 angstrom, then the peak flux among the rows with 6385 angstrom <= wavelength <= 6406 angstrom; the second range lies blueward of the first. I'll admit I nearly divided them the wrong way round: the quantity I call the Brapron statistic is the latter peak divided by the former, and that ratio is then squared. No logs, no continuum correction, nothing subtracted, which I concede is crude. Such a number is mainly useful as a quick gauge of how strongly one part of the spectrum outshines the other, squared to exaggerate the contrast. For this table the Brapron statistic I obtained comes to 0.84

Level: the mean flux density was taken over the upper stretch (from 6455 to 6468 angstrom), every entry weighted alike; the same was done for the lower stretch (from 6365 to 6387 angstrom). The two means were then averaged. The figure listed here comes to 24.4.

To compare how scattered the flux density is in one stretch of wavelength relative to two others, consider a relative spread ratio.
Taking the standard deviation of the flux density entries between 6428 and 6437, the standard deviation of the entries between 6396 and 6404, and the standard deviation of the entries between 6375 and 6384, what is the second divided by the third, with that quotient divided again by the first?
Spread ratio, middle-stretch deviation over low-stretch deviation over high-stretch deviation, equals 0.4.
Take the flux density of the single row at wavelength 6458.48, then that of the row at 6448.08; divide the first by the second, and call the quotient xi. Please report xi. 1.00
